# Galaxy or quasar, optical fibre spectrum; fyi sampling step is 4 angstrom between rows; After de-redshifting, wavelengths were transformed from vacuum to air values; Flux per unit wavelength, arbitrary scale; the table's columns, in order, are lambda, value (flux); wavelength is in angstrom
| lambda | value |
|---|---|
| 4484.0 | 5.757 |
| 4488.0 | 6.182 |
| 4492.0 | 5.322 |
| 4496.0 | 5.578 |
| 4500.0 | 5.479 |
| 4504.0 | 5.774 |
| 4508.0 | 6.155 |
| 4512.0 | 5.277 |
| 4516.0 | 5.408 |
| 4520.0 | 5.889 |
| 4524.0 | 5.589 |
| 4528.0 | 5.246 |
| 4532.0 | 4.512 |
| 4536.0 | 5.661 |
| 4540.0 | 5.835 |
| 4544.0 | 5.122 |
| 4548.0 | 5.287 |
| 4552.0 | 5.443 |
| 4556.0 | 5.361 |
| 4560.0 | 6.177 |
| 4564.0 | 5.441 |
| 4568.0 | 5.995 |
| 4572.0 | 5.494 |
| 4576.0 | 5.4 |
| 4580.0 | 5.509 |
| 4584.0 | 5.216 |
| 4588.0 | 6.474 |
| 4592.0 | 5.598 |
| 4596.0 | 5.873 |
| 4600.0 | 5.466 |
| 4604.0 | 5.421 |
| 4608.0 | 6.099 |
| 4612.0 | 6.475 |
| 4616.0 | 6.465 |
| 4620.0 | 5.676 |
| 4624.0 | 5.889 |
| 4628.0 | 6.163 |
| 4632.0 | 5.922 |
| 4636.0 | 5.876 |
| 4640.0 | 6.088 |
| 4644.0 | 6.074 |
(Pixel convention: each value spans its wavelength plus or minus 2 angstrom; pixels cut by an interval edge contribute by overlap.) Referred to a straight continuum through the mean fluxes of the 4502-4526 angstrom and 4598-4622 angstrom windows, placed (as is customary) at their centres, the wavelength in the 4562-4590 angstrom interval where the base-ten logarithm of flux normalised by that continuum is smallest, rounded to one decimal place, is 4584.0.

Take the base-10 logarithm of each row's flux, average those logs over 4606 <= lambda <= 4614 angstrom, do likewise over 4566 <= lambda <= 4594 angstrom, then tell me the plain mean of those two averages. 0.775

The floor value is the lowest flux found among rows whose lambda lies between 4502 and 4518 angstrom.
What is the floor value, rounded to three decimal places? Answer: 5.277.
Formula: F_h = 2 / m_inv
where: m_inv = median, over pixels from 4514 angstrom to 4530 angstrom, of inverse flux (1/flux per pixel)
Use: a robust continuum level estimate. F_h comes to 11.0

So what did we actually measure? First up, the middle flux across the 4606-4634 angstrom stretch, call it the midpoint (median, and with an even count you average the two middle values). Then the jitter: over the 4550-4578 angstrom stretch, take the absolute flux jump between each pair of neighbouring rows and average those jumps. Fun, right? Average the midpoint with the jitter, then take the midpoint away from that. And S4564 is -2.82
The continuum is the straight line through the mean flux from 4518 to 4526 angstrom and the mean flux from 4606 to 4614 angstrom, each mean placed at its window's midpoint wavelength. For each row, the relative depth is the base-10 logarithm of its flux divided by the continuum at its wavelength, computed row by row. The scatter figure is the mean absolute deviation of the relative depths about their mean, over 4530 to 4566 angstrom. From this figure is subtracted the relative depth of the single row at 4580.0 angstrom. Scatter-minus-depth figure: 0.070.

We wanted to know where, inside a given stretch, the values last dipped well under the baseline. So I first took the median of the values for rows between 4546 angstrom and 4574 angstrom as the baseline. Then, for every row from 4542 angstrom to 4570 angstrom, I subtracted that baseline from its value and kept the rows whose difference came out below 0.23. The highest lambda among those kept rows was 4564.0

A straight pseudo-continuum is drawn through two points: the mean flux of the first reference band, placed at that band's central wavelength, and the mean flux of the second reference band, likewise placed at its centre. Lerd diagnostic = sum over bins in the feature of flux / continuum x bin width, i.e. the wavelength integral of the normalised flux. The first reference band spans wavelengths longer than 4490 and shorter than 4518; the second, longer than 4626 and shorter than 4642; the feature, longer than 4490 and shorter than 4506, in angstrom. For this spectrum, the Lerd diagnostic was 16.0 angstrom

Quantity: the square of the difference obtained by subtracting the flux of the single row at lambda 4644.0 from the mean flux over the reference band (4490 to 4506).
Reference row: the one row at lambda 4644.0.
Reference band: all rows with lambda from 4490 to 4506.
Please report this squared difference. 0.29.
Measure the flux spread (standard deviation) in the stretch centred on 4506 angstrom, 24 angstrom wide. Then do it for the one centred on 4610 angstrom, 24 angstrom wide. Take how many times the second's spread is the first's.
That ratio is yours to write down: 1.53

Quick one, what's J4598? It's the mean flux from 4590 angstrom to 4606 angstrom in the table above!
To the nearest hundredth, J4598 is 5.59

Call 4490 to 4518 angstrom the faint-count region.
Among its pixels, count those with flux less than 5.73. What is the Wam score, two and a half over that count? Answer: 0.50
